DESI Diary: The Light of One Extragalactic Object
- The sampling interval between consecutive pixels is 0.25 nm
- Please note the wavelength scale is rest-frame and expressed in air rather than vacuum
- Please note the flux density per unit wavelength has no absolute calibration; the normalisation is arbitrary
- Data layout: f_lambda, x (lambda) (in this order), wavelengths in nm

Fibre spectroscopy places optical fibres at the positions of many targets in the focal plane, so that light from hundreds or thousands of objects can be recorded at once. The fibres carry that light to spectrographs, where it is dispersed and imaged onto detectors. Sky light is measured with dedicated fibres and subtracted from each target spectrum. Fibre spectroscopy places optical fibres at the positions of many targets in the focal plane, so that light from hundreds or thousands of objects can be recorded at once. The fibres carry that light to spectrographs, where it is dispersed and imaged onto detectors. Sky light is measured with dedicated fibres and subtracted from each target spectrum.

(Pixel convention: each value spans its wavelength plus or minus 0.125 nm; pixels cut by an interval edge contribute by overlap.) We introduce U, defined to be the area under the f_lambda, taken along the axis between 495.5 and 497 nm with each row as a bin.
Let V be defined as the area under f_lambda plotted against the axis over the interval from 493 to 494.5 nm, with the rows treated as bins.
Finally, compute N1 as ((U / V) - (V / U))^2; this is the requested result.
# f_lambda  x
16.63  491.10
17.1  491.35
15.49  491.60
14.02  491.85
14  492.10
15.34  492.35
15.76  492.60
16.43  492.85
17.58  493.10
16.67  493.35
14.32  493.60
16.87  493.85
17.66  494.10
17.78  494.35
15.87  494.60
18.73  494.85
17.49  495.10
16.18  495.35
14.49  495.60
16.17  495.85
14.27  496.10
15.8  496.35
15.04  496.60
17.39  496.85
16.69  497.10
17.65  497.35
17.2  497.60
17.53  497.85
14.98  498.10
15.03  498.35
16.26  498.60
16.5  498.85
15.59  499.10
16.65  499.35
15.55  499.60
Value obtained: 0.023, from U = 23.3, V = 25.2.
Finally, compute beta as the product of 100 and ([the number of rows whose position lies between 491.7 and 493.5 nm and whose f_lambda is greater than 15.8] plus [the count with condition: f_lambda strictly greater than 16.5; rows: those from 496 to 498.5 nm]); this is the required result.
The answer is 800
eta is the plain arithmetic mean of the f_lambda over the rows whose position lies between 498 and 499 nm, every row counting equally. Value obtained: 15.7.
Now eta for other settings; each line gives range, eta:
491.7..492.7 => 14.8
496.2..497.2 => 16.2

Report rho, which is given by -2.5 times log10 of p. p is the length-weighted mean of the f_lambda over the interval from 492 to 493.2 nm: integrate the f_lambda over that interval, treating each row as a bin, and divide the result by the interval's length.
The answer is -2.998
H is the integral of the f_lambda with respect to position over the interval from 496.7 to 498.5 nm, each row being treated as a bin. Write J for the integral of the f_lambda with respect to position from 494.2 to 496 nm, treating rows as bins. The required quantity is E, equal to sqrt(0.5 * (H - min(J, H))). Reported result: 0.00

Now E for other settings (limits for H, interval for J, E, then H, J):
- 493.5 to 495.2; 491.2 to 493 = 0.71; 28.9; 27.9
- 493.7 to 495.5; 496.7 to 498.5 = 0.69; 30.9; 29.9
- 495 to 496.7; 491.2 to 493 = 0.00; 26.5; 27.9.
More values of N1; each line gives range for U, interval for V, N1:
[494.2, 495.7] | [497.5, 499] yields 0.005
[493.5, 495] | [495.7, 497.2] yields 0.017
